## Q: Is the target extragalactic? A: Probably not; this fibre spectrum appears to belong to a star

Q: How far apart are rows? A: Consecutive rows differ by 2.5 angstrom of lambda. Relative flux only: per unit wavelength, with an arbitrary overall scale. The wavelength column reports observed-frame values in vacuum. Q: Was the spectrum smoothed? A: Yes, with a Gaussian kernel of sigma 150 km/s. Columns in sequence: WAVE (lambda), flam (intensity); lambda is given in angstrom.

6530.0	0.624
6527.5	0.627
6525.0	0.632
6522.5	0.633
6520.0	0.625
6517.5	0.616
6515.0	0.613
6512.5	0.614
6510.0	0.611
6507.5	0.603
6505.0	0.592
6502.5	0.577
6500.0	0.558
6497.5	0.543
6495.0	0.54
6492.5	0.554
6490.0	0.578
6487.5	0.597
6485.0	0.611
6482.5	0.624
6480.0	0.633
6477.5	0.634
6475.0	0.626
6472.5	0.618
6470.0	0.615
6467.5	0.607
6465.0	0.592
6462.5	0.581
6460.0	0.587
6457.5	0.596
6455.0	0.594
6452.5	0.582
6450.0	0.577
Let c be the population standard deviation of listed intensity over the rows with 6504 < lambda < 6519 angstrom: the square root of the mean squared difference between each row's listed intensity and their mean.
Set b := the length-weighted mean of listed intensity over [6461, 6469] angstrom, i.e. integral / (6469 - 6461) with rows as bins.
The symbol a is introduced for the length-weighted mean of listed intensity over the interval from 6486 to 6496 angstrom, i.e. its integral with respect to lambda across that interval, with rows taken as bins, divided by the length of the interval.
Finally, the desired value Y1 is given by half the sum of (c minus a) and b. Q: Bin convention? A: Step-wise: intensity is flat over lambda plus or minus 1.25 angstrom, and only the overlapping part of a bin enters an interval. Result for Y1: 0.017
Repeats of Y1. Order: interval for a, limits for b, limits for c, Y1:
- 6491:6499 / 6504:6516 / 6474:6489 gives 0.036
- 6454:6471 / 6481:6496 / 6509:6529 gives -0.001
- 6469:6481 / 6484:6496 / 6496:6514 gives -0.012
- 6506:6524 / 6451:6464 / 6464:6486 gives -0.008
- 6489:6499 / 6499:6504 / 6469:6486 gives 0.012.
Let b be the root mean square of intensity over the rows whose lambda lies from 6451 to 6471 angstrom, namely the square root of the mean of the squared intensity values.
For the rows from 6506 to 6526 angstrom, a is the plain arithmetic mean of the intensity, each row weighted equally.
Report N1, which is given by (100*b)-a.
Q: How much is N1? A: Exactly 59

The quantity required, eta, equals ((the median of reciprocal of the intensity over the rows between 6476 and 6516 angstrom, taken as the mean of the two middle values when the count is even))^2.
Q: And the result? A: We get 2.78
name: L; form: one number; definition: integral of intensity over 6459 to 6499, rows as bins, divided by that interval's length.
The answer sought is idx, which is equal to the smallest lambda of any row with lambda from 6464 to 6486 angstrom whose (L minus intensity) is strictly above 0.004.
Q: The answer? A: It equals 6465.0 angstrom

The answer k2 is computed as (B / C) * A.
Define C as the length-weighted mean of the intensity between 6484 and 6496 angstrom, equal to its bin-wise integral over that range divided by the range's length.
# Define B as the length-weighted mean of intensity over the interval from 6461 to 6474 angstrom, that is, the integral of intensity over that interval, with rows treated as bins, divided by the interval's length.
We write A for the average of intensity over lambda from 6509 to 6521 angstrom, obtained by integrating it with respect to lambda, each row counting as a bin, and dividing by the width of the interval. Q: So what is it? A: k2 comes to 0.644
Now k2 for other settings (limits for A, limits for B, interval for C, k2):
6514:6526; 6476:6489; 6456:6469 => 0.651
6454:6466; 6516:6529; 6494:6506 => 0.658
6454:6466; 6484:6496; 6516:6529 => 0.543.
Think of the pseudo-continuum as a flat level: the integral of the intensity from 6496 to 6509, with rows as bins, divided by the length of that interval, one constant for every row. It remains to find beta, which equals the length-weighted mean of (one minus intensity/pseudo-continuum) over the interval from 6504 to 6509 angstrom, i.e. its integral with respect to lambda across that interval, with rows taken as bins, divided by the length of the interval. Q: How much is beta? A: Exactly -0.04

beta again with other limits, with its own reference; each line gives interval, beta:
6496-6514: -0.02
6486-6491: -0.03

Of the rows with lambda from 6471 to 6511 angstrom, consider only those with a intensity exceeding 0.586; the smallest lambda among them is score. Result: 6472.5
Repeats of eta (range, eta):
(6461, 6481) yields 2.63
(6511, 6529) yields 2.56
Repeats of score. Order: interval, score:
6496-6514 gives 6505.0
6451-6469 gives 6455.0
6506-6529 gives 6507.5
